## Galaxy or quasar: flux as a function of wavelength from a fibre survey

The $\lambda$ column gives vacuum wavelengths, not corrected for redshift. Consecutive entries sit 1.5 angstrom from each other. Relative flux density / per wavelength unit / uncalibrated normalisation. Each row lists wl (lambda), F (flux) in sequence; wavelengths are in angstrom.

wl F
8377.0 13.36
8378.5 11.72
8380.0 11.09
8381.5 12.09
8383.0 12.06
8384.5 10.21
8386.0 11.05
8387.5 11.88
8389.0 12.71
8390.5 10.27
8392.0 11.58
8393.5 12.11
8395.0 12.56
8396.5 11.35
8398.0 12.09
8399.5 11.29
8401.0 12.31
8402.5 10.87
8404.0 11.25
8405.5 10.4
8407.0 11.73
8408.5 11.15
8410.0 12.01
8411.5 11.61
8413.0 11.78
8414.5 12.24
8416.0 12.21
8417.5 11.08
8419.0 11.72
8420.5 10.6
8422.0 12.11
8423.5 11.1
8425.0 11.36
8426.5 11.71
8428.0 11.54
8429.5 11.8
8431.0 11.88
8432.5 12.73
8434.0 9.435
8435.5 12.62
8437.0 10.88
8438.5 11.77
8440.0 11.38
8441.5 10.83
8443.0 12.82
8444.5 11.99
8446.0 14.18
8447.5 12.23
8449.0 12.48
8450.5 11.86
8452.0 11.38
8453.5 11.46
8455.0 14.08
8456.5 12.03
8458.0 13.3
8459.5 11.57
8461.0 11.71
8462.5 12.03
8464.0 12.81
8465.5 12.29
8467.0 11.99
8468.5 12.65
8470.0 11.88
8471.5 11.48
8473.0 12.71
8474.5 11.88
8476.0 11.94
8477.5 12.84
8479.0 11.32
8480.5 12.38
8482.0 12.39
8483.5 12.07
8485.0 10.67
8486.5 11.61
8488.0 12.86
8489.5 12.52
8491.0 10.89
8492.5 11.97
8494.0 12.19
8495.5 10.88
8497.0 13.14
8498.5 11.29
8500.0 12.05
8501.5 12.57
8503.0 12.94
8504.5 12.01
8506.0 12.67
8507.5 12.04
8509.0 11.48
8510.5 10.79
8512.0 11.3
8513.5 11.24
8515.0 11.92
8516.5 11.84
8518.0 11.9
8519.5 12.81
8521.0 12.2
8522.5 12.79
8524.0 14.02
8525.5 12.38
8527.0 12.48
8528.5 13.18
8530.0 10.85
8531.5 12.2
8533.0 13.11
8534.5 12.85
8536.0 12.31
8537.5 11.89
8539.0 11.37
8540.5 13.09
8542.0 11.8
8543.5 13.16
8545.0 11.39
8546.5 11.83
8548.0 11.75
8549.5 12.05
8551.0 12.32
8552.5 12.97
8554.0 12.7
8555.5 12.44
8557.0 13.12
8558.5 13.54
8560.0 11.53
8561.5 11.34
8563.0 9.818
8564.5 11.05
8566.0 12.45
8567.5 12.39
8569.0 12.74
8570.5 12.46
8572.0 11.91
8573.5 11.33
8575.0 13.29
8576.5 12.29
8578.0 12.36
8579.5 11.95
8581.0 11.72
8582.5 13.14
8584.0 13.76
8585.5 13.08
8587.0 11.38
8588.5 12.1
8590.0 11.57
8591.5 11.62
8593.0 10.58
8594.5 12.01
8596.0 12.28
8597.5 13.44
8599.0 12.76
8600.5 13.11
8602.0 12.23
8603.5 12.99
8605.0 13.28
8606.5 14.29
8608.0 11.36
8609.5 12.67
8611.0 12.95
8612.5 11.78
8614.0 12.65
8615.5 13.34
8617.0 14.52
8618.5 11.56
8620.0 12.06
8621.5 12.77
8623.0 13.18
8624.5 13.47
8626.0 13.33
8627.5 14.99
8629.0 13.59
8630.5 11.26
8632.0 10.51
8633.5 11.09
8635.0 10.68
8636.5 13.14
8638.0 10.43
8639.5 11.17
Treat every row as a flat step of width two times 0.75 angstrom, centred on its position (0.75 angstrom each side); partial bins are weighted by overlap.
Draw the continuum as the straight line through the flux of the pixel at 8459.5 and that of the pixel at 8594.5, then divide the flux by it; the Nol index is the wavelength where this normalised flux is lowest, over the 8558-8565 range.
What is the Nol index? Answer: 8563.0 angstrom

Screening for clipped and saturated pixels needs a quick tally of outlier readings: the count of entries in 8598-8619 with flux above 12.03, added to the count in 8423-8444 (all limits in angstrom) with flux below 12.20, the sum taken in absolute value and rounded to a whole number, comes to 22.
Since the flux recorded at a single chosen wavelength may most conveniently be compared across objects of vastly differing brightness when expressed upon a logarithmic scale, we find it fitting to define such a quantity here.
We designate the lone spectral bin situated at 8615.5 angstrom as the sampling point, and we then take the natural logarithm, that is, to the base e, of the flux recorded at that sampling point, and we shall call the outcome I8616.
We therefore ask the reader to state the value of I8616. 2.59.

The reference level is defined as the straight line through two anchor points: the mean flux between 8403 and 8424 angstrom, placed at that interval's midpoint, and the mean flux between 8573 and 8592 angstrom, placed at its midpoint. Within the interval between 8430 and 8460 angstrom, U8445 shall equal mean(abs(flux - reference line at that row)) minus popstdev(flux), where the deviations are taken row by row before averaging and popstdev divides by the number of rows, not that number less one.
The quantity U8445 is -0.217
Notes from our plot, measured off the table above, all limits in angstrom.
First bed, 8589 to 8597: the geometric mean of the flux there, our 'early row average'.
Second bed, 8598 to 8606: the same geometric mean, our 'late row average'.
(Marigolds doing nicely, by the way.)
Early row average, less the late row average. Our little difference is -1.3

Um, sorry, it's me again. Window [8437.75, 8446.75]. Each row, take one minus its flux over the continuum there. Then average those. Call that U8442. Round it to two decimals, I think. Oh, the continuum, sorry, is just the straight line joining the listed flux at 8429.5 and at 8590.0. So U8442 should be -0.03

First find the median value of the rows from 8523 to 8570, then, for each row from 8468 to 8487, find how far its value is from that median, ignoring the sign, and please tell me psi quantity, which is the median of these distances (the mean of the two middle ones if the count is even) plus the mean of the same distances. 1.02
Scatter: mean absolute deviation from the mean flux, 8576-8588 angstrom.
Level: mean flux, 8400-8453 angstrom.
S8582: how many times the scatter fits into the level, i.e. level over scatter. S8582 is 18.0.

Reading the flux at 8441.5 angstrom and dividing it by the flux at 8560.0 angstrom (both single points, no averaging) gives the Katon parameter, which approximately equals 0.94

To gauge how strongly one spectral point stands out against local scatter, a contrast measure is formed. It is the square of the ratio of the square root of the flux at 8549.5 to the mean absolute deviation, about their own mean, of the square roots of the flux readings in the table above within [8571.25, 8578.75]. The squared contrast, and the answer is 2417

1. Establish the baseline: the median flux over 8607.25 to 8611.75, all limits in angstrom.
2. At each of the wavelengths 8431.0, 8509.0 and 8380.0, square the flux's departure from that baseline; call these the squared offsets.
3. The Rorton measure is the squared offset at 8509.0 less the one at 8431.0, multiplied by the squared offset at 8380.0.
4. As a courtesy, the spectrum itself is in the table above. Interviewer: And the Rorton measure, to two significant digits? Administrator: 2.0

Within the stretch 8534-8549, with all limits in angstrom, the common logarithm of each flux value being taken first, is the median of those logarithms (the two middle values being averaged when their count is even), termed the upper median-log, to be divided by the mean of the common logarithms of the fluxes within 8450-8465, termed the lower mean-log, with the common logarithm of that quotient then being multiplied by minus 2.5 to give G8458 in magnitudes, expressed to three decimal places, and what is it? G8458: 0.012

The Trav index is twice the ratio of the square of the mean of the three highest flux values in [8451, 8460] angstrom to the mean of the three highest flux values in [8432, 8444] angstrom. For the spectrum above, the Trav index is 27.1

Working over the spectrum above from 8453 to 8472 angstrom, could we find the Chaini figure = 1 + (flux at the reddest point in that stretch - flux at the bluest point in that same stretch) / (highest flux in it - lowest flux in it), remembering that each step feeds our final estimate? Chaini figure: 1.0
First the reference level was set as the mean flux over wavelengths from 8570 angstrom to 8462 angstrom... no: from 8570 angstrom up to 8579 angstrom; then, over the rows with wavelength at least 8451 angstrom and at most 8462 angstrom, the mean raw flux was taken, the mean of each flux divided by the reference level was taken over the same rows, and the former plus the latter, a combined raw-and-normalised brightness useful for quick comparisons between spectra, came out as 13.2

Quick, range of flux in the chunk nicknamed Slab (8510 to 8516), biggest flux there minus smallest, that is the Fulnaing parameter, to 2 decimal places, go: 1.13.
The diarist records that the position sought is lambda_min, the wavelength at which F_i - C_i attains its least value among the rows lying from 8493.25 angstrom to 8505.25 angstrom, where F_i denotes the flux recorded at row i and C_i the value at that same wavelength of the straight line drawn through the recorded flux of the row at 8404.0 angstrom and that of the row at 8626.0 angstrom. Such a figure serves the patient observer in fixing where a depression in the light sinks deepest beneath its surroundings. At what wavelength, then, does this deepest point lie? 8495.5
